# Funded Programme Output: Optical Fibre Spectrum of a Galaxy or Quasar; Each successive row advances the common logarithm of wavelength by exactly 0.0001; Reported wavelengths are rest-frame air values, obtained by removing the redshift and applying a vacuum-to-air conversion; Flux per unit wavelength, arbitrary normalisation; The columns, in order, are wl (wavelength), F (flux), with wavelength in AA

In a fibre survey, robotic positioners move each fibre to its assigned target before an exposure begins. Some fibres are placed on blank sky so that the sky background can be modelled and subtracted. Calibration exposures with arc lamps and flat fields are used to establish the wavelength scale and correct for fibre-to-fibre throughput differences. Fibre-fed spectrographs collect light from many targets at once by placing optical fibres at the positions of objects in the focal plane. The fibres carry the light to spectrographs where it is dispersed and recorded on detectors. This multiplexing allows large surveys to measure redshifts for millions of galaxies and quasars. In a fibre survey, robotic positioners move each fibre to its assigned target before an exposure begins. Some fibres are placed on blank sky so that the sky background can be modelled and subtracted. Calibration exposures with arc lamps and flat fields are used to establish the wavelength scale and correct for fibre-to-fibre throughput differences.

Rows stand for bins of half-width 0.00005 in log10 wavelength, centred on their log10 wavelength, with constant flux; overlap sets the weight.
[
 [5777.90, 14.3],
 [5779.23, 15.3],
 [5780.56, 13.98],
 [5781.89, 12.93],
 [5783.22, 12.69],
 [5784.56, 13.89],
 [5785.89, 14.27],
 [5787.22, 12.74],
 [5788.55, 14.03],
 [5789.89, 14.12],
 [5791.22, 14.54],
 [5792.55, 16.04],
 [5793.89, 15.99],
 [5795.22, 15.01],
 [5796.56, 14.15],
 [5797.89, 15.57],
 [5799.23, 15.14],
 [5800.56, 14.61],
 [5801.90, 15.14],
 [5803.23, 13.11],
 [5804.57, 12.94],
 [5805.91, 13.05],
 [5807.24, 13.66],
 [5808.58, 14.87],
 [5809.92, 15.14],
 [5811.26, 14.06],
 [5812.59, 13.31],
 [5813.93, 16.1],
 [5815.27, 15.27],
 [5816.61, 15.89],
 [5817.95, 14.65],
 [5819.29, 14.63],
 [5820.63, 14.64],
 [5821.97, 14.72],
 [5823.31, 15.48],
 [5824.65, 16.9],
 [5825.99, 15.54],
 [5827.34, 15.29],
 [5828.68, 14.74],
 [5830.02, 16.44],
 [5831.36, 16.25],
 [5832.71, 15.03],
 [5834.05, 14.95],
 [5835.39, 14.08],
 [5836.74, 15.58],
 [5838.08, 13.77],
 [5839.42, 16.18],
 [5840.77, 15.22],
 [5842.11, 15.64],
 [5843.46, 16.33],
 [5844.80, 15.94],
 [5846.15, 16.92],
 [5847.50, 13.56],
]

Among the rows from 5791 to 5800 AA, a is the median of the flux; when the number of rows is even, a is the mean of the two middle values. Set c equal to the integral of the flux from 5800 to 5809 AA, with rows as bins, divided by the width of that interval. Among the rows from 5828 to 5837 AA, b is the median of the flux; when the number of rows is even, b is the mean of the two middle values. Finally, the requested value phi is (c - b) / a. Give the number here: -0.08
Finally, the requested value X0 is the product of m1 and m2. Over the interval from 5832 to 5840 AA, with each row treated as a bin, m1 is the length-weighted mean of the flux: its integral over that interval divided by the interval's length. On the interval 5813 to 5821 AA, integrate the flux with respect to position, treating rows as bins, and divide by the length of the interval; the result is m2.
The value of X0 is 226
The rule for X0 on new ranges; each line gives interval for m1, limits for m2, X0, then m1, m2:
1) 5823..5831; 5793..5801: 238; 15.8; 15.1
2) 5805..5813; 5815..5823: 210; 14.0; 15.0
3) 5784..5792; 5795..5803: 207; 14.0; 14.8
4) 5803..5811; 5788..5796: 207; 13.8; 14.9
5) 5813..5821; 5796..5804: 221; 15.1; 14.6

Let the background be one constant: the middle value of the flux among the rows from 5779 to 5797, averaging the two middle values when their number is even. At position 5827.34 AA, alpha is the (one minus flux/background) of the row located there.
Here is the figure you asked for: -0.08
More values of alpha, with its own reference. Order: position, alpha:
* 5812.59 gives 0.06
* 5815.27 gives -0.08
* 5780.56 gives 0.01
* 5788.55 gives 0.01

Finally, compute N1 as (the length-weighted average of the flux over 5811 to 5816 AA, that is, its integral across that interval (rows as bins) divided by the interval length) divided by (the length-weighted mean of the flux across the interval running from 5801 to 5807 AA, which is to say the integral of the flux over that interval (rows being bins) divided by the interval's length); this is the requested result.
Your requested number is 1.08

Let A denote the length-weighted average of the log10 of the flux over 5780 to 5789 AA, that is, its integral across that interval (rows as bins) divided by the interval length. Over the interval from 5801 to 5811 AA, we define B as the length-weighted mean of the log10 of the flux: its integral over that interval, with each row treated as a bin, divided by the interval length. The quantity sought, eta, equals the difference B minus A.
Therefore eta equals 0.015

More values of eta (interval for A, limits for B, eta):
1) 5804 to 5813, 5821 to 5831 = 0.050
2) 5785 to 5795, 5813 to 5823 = 0.016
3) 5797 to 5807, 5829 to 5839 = 0.029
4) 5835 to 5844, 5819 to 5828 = 0.002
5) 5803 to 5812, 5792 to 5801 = 0.041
